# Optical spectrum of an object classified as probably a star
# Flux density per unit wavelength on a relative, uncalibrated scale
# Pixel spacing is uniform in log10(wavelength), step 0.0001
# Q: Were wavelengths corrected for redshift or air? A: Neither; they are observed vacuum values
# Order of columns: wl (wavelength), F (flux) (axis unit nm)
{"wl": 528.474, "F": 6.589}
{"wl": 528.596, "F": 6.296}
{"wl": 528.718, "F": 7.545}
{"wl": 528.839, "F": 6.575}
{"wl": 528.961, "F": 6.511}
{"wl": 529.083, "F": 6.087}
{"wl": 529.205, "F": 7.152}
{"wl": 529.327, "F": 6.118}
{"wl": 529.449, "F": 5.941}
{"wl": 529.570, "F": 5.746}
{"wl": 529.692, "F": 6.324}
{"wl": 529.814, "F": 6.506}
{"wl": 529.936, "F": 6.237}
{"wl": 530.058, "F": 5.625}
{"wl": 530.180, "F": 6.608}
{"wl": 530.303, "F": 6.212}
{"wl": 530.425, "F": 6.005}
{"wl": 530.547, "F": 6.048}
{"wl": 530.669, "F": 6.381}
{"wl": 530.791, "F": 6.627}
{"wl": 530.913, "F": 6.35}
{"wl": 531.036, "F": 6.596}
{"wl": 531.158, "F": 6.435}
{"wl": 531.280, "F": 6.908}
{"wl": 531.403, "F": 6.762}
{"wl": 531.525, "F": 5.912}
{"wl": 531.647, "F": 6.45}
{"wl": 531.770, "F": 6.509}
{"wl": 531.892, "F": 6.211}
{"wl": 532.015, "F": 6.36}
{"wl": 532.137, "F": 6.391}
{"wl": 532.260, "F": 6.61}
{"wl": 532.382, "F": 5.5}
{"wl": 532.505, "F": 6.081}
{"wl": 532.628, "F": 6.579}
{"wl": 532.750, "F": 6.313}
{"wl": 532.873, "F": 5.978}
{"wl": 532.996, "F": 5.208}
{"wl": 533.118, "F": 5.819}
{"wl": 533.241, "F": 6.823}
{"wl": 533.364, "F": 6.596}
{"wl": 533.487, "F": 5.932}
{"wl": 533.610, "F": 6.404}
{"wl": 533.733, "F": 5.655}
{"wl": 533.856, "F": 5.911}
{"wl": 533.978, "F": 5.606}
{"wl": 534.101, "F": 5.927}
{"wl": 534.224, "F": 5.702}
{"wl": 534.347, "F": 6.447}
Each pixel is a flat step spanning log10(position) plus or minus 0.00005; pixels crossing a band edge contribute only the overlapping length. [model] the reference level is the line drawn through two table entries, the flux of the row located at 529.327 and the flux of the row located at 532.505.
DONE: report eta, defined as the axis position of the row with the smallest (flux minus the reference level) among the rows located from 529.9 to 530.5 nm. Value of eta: 530.058 nm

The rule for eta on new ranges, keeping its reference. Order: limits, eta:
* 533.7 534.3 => 533.978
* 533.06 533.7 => 533.118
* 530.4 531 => 530.425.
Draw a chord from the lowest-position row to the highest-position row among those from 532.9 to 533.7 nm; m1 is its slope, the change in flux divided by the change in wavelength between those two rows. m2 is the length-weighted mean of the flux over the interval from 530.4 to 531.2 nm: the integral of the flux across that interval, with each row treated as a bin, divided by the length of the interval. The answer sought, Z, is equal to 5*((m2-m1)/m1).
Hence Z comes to 11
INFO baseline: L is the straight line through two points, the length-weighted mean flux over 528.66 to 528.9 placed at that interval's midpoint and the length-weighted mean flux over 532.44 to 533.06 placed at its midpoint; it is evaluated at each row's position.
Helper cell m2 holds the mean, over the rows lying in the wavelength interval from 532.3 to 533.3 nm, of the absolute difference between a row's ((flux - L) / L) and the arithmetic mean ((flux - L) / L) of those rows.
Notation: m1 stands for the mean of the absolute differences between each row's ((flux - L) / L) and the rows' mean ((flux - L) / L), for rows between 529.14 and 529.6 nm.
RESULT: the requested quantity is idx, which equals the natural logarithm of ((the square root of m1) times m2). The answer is -4.06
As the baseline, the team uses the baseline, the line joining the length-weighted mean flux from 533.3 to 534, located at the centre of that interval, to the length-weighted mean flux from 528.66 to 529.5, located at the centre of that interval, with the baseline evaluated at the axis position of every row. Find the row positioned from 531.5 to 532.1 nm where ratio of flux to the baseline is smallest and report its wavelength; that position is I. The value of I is 531.525 nm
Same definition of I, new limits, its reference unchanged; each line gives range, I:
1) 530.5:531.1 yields 530.547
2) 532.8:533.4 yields 532.996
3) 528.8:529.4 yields 529.083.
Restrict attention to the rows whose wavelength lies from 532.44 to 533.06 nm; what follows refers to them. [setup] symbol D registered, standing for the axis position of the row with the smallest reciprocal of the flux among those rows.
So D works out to 532.628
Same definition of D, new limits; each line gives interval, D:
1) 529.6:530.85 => 530.791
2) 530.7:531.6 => 531.280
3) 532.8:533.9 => 533.241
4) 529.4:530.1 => 529.814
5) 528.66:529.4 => 528.718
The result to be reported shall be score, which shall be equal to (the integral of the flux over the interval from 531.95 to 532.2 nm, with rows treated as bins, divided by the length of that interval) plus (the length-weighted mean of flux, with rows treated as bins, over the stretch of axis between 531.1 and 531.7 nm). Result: 12.9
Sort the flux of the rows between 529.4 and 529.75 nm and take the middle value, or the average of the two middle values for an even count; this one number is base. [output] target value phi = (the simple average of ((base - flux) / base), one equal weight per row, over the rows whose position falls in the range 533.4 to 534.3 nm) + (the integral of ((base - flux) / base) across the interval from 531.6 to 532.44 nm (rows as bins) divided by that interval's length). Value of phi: -0.05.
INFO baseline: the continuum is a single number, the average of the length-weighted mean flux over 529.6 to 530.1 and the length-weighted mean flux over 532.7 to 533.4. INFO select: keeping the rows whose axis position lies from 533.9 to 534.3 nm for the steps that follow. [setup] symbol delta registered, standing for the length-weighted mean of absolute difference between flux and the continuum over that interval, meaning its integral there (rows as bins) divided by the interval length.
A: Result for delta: 0.379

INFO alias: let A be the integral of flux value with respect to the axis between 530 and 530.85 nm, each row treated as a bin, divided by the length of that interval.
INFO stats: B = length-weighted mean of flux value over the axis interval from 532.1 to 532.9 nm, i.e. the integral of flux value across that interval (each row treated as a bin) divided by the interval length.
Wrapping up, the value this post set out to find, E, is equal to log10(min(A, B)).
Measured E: 0.79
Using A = 6.21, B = 6.21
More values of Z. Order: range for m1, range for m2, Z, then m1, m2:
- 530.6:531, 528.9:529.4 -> -259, -0.1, 6.4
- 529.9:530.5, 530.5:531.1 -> -73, -0.5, 6.4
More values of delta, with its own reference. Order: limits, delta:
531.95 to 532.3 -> 0.308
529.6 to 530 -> 0.237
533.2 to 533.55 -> 0.436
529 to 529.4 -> 0.356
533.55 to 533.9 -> 0.329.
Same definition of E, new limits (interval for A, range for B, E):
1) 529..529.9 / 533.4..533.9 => 0.78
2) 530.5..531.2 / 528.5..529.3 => 0.81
